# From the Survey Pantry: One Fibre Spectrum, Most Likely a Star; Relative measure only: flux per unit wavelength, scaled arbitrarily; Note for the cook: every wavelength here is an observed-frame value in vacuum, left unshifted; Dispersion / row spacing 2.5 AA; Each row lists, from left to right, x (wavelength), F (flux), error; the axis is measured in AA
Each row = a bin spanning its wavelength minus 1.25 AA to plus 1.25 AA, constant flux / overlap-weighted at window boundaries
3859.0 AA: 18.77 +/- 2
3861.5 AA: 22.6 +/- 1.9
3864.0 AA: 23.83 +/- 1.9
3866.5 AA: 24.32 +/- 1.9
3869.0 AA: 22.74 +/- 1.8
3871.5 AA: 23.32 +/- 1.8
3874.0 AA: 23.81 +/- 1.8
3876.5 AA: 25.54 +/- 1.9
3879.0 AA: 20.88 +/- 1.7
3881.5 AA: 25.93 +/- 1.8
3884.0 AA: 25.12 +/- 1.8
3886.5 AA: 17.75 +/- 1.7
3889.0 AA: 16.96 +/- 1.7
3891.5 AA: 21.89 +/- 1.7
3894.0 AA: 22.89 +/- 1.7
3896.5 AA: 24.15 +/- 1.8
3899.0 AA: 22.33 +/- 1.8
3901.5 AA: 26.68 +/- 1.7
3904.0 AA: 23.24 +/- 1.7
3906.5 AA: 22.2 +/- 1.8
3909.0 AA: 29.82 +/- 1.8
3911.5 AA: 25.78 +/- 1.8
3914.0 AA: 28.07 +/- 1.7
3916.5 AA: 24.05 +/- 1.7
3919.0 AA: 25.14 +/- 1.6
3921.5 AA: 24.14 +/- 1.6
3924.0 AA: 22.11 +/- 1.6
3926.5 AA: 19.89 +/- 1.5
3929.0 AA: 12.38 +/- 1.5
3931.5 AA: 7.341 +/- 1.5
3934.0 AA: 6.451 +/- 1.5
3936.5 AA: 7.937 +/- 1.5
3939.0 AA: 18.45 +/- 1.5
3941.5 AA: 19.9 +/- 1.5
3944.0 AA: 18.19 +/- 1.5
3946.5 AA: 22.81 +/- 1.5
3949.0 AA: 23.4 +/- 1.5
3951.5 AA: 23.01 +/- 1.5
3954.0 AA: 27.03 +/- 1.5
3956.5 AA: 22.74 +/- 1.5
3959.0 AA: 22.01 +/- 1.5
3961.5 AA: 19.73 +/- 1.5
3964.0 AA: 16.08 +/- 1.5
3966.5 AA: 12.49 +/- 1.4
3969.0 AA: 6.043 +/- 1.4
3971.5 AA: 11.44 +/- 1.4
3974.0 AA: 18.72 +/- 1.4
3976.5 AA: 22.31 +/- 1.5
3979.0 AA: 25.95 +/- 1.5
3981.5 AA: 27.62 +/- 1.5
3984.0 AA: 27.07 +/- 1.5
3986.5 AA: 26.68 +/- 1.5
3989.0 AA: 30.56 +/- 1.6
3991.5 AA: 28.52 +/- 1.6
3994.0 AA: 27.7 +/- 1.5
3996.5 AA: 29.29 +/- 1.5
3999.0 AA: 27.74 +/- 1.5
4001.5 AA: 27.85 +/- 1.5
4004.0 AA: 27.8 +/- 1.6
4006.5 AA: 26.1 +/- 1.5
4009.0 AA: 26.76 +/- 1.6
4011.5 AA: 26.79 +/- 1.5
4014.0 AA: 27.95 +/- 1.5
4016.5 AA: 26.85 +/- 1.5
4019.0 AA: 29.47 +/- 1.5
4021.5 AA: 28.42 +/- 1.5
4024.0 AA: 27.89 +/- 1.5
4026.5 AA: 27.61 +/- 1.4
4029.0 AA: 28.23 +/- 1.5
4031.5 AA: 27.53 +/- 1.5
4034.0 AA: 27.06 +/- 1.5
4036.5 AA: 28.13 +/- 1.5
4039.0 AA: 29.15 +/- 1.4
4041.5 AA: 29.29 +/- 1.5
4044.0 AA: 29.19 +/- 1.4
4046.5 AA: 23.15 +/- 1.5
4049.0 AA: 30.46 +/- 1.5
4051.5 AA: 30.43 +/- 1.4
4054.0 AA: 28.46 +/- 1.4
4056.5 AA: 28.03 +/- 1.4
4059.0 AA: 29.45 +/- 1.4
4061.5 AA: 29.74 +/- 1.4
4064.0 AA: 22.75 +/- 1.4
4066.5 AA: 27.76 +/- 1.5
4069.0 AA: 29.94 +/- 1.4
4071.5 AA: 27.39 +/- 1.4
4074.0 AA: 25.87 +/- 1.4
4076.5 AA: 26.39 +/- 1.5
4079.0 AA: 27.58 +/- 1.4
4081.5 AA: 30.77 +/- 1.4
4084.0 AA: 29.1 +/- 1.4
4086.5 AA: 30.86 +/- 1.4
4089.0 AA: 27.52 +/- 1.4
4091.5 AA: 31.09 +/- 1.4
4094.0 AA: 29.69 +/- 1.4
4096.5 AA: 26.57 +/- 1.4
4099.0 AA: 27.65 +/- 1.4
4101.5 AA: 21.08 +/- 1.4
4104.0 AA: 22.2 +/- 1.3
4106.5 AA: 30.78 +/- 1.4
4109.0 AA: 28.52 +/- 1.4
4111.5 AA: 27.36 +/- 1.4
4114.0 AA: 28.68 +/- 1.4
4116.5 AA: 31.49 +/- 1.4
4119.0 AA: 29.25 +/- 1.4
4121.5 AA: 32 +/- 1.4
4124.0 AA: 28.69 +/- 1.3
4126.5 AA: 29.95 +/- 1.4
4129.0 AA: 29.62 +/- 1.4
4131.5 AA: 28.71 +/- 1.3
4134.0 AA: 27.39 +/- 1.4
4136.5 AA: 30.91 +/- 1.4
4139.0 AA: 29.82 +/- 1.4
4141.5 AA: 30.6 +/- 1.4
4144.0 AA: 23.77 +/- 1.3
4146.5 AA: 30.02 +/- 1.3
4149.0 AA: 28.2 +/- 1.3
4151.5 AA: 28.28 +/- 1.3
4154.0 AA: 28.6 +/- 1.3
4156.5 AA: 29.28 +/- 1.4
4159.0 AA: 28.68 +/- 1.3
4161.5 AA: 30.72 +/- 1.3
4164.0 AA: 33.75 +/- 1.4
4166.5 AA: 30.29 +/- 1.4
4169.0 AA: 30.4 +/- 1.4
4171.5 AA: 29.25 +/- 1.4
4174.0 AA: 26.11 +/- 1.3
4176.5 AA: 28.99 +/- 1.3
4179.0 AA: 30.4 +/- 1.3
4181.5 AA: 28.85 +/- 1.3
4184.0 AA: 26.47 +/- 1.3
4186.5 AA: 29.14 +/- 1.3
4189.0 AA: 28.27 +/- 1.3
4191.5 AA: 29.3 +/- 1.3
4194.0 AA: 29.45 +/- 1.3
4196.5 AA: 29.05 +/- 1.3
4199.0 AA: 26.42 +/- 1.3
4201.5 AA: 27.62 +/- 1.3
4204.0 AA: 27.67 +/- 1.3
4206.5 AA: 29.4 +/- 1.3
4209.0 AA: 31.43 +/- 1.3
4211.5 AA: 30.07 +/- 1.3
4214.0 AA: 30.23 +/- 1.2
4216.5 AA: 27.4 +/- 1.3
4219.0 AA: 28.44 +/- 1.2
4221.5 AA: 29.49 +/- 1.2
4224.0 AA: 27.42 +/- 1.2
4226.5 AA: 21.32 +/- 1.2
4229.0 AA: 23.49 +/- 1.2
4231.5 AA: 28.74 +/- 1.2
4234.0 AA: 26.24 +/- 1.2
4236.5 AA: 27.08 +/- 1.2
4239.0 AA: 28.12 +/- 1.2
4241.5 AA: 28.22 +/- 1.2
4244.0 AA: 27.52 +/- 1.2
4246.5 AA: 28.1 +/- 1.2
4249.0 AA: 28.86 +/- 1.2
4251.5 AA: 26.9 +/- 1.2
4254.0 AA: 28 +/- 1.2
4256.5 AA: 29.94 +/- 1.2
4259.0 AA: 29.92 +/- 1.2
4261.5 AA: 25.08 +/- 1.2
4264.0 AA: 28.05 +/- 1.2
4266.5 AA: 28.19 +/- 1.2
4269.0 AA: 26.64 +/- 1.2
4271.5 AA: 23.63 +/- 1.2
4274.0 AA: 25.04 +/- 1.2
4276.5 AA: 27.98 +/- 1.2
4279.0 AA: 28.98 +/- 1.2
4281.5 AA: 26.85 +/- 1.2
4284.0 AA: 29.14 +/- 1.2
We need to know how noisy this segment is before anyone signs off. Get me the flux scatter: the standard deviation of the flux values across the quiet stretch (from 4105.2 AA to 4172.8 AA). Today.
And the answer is 1.8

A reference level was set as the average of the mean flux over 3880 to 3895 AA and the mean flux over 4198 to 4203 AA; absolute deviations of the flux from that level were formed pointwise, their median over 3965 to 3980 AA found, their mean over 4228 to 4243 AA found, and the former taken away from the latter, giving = -5.9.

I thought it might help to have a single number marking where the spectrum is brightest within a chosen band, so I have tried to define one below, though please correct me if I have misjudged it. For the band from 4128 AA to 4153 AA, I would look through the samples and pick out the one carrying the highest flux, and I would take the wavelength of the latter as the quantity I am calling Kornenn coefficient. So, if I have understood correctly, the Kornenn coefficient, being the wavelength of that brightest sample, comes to 4136.5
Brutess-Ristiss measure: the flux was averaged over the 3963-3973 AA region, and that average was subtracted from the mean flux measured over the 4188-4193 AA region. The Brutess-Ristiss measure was 17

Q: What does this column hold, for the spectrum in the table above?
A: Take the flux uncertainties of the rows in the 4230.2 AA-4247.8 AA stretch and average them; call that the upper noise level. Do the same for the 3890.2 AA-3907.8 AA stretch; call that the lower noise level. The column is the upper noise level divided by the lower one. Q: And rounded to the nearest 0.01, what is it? 0.69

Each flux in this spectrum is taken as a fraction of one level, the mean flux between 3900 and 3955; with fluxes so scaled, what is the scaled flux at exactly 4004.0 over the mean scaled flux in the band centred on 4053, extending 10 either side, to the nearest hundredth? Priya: 0.97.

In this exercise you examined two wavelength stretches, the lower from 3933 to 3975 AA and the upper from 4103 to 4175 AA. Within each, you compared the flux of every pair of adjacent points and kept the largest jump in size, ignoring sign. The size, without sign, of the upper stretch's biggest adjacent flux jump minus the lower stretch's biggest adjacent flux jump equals 1.9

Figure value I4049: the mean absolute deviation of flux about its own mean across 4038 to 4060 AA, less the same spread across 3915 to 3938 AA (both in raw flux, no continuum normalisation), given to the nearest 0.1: -5.8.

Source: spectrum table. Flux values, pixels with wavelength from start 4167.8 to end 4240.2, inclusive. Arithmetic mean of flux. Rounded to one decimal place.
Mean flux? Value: 28.1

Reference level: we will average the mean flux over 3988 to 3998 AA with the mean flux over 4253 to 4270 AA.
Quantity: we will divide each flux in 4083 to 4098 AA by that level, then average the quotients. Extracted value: 1.02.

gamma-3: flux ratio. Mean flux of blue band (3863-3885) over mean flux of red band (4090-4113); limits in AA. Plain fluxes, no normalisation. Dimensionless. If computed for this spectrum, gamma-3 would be 0.88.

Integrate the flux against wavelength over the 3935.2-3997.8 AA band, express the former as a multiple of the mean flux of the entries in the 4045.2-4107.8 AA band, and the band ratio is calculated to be 48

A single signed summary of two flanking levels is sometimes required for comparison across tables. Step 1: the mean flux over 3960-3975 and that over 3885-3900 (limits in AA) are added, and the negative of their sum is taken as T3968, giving -35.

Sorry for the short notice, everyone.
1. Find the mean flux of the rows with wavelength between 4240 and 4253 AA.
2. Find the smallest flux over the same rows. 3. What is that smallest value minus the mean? -1.0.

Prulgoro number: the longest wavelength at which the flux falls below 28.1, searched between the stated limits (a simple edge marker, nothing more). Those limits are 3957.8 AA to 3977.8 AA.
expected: 3976.5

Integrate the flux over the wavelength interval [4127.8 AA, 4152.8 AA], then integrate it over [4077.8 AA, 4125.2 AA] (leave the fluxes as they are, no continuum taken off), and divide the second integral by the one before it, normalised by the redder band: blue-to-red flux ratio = 1.9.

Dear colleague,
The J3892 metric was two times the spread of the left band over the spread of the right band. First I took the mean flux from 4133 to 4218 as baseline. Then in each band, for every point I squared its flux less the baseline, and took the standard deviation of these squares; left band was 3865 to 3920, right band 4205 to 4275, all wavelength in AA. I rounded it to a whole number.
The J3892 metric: 6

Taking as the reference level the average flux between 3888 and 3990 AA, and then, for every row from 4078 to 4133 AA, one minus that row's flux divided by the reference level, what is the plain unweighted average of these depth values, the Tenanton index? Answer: -0.37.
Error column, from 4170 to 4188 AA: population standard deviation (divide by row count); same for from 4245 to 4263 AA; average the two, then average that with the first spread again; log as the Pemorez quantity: 0.0262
